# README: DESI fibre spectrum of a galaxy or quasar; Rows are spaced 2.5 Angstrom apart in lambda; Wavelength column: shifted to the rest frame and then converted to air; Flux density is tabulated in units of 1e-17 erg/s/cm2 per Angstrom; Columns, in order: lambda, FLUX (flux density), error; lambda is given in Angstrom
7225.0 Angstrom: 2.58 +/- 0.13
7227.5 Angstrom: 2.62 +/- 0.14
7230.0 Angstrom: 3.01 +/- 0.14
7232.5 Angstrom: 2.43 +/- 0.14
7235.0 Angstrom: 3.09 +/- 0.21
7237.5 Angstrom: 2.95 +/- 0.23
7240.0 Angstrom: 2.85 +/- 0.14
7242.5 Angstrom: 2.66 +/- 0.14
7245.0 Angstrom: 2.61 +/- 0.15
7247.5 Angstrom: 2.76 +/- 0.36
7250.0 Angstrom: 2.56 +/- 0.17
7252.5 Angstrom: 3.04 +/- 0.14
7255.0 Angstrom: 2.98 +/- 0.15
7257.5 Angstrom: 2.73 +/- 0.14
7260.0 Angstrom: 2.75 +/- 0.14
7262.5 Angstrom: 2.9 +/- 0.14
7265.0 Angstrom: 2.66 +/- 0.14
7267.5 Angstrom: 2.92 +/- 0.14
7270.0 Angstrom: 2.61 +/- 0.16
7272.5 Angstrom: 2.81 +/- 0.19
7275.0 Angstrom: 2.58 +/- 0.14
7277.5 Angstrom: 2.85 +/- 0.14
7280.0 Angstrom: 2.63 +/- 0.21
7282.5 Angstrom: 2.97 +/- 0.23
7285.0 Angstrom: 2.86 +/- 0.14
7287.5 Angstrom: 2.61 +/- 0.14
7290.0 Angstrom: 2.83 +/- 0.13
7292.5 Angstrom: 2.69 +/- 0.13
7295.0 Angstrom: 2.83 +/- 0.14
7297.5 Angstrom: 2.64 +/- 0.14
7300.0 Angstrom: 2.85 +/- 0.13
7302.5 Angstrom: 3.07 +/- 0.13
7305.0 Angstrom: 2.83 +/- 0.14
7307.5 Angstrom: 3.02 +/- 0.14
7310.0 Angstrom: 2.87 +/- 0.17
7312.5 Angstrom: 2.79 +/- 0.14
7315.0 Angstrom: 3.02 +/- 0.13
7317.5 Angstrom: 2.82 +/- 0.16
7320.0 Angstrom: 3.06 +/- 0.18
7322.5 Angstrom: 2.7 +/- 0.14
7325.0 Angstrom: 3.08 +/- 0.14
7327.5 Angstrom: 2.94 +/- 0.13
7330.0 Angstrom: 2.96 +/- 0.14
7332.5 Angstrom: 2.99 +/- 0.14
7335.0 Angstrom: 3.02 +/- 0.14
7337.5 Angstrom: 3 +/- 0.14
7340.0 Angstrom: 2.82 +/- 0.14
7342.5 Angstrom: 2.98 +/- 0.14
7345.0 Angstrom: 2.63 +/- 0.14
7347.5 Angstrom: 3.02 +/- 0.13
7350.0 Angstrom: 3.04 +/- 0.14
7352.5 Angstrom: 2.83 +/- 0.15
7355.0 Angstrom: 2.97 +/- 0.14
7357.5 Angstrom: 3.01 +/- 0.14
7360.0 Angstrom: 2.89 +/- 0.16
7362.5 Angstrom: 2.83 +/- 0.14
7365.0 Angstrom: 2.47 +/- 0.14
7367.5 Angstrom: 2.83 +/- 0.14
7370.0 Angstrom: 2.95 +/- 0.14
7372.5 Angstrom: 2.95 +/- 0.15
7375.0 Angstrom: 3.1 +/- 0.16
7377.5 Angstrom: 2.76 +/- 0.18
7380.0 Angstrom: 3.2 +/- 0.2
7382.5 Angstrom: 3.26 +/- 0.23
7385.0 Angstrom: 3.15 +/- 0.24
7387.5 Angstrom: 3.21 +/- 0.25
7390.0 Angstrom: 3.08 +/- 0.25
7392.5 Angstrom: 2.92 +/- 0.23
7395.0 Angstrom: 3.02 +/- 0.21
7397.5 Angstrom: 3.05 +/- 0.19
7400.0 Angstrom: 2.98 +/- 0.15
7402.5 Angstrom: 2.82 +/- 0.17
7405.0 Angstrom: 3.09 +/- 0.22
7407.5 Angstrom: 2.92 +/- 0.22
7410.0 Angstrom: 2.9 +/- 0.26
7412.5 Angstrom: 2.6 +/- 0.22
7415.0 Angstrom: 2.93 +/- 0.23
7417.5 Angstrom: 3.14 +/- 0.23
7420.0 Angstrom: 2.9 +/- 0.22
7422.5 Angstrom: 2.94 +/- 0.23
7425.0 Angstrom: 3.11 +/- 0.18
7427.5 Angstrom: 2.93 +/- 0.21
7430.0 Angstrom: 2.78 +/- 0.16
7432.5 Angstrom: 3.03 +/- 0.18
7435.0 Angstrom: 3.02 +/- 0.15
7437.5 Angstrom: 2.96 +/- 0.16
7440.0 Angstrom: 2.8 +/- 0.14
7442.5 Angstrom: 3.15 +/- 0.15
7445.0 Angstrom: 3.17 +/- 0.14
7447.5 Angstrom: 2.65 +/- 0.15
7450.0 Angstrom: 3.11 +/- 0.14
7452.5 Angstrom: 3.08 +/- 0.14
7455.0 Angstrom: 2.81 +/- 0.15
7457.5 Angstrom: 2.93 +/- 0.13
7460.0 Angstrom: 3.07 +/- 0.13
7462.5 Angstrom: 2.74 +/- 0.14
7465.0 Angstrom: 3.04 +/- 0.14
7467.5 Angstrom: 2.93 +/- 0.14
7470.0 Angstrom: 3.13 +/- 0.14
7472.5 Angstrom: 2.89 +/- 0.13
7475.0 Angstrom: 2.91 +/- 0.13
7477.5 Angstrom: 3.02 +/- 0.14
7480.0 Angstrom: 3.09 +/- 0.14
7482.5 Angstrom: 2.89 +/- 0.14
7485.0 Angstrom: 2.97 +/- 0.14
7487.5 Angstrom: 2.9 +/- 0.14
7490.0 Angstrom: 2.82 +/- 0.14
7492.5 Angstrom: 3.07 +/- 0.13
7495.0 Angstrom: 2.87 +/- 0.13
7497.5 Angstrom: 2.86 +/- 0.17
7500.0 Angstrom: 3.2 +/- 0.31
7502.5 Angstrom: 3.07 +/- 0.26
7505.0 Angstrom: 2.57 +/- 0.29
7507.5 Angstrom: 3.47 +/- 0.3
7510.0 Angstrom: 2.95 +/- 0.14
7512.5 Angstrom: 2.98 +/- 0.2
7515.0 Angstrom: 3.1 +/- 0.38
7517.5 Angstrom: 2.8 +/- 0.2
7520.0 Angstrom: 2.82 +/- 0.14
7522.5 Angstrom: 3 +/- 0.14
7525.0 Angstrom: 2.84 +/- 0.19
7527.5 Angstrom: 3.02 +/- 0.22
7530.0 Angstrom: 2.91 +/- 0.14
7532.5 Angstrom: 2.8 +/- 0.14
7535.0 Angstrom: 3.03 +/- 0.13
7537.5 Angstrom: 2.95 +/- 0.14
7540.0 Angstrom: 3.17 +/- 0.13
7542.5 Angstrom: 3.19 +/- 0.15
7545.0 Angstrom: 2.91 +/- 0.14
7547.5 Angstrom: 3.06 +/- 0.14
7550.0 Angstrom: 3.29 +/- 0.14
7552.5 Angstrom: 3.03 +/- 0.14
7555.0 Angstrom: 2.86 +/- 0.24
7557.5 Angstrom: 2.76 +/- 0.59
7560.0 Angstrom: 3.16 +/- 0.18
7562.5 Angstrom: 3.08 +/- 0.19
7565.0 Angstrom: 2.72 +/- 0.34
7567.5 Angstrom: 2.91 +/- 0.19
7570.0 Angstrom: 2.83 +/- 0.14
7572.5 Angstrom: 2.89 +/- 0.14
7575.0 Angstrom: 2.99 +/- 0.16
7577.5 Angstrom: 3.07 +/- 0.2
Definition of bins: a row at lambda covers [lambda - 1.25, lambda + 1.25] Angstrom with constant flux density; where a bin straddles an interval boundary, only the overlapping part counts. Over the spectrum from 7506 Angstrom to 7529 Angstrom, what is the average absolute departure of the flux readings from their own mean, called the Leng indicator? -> 0.13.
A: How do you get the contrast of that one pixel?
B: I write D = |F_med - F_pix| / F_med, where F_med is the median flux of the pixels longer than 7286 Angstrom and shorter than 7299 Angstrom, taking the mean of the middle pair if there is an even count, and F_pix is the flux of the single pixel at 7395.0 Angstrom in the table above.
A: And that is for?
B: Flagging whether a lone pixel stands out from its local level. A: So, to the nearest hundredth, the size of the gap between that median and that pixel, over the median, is 0.12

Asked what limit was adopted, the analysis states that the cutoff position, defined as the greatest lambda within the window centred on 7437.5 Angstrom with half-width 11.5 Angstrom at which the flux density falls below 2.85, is 7447.5 Angstrom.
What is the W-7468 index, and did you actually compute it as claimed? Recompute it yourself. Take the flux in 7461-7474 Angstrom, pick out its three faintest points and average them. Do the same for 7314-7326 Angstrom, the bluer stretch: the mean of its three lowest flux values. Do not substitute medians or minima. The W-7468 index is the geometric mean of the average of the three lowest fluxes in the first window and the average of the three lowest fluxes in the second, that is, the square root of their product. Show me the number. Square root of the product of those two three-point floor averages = 2.85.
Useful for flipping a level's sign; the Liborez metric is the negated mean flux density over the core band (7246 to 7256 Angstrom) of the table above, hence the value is -2.83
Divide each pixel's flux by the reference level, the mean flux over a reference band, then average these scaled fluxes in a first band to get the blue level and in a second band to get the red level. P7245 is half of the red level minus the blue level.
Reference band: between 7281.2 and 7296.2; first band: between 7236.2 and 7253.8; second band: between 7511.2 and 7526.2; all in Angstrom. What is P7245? 0.026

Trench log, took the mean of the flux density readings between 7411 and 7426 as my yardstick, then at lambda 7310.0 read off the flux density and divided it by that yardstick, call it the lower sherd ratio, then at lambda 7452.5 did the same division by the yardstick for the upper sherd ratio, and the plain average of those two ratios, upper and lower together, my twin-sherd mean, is 1.01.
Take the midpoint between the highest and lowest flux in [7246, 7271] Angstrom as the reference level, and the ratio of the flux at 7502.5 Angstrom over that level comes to 1.10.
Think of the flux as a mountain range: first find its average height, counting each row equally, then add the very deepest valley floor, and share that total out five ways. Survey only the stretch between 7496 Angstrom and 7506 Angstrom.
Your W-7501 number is 1.10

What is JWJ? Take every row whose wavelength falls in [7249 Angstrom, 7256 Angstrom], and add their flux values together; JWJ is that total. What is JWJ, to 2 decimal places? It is 8.58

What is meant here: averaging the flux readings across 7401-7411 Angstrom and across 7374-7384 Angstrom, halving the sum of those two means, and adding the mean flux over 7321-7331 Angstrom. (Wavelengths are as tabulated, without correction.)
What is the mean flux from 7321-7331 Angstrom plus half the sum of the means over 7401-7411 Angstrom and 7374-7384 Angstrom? 5.93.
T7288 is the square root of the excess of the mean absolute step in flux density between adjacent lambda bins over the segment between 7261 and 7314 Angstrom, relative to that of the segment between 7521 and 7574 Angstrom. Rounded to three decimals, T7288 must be 0.192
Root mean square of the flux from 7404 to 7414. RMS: 2.88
